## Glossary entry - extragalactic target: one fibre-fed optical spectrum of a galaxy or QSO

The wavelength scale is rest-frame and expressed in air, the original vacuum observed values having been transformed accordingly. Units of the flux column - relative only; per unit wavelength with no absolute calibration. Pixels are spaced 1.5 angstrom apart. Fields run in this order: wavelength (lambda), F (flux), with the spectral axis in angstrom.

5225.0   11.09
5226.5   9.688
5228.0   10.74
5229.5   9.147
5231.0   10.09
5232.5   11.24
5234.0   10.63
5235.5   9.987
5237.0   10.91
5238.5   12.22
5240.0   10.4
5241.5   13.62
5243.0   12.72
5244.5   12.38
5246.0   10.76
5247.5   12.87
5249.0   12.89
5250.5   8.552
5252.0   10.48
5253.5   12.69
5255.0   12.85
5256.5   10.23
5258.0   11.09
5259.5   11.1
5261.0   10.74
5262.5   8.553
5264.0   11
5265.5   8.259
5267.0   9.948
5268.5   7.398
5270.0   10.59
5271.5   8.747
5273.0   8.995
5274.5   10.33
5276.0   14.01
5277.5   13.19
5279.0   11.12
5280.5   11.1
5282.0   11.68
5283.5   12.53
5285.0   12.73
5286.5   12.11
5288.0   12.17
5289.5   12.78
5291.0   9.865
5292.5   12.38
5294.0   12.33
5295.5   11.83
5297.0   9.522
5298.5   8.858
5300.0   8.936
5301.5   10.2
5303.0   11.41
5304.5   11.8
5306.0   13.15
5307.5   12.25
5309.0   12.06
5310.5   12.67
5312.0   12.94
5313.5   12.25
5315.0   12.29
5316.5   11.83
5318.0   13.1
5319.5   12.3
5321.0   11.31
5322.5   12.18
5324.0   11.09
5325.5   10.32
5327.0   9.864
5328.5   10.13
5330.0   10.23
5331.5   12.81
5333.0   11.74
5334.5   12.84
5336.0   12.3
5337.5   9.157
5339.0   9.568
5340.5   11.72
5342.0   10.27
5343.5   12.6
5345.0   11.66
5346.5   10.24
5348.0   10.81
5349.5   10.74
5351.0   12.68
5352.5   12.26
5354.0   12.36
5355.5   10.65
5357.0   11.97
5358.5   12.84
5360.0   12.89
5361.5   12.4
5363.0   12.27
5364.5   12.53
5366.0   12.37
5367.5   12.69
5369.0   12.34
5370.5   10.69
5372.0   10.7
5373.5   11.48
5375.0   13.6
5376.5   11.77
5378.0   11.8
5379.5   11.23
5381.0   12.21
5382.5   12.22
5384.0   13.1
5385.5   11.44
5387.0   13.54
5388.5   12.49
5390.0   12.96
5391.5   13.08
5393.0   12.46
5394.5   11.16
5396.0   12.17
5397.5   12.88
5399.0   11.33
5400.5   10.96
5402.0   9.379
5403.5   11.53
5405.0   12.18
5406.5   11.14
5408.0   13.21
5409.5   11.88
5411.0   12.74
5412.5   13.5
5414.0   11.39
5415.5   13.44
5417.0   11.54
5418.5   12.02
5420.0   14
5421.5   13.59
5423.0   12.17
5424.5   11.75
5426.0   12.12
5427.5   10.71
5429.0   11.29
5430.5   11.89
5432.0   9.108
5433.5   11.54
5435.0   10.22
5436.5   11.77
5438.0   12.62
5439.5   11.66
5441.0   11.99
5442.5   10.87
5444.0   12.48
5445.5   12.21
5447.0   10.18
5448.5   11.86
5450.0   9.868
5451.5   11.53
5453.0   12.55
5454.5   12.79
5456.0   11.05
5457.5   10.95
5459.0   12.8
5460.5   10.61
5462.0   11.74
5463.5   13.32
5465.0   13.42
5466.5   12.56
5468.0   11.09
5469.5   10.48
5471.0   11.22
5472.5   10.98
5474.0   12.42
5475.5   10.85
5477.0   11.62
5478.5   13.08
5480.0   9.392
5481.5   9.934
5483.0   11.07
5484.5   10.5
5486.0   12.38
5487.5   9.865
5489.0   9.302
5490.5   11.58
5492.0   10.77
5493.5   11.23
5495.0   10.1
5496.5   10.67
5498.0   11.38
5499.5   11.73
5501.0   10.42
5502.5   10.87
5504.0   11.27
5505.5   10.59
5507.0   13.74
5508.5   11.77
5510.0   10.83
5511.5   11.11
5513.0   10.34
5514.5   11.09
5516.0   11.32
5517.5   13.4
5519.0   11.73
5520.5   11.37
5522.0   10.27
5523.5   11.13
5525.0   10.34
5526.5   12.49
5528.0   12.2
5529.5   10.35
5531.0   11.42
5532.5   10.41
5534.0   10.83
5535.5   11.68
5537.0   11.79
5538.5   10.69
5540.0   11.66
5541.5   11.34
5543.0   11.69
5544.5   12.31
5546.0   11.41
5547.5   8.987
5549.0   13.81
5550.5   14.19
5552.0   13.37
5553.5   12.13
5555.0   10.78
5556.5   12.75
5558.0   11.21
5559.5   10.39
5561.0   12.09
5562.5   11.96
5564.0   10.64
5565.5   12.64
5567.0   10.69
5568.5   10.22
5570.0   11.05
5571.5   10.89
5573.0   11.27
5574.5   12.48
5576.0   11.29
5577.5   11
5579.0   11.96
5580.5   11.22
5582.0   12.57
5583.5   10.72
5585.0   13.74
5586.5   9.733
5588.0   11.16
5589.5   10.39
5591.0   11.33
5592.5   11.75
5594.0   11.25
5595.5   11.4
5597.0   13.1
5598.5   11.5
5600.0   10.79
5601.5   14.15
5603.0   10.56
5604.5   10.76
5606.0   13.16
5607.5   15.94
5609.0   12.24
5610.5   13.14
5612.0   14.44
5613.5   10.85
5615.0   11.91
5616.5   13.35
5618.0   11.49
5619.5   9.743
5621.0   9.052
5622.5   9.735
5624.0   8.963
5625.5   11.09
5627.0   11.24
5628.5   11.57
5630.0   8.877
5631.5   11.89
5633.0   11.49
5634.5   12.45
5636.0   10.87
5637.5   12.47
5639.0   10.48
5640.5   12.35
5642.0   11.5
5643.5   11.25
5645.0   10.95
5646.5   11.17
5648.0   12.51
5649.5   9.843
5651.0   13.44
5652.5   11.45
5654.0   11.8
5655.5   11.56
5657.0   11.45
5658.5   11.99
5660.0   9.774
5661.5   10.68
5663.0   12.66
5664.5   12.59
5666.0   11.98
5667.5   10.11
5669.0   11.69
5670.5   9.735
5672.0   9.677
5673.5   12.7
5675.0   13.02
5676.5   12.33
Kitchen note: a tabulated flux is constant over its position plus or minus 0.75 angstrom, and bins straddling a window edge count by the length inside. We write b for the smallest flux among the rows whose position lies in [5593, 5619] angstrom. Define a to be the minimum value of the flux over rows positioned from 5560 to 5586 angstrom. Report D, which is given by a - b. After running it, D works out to -0.34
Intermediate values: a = 10.22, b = 10.56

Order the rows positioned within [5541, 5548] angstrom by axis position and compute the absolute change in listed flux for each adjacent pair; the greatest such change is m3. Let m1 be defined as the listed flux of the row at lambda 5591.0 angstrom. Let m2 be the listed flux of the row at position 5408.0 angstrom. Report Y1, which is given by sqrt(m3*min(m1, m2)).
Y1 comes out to 5.2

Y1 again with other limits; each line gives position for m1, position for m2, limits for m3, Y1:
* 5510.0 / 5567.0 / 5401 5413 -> 4.8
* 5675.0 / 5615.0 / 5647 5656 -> 6.5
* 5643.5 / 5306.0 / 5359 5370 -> 2.3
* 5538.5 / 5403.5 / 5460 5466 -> 4.1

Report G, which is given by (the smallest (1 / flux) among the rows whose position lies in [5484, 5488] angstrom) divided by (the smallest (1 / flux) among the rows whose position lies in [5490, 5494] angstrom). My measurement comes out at 0.94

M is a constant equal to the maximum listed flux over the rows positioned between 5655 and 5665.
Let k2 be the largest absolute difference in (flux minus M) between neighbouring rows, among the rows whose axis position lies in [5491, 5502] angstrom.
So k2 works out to 1.3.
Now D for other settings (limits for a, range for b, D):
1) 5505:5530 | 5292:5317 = 1.41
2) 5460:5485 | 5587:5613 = -1.00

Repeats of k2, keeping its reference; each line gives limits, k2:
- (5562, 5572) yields 2.0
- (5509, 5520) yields 2.1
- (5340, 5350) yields 2.3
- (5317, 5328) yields 1.1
